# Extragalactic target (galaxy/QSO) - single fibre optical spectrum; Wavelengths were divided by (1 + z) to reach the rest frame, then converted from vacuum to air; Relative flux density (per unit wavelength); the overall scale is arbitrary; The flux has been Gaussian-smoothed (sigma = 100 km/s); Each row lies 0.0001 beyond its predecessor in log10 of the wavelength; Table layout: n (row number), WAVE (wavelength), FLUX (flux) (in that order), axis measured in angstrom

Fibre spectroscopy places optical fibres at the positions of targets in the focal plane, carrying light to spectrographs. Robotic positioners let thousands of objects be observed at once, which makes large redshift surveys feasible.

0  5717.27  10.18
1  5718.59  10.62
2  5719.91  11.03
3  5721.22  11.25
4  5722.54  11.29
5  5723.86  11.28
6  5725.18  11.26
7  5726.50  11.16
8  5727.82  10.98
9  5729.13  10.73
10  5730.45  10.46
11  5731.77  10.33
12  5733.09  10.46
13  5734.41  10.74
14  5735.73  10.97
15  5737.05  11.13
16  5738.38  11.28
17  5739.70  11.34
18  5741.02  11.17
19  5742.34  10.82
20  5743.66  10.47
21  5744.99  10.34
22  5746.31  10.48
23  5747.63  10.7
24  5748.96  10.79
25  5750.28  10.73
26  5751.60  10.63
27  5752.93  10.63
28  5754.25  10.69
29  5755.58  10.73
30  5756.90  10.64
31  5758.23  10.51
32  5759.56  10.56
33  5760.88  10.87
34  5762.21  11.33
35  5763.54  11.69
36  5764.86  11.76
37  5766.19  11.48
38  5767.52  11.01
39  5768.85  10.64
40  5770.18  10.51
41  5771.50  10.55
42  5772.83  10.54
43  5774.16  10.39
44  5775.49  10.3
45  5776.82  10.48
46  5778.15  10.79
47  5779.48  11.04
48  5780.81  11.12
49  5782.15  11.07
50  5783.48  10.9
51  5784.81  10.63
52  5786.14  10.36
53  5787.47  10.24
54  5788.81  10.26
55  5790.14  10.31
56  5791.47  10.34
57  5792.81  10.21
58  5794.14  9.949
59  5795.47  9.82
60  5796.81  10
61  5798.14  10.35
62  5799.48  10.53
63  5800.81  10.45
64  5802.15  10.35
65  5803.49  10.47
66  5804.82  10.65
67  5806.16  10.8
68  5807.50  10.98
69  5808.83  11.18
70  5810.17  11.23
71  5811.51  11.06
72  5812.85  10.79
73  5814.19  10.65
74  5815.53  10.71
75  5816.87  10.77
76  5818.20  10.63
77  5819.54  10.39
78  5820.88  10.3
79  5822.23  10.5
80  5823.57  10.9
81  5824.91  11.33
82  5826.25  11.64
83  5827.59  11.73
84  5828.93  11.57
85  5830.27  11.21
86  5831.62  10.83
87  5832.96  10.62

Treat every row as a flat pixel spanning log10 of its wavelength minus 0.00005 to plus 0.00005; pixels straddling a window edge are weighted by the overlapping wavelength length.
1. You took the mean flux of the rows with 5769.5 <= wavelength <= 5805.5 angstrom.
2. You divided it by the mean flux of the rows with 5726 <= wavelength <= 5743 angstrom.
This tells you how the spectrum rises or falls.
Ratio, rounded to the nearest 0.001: 0.961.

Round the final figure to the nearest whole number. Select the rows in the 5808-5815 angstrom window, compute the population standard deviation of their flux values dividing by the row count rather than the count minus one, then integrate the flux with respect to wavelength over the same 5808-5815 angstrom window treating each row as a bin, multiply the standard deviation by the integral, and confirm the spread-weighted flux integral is 17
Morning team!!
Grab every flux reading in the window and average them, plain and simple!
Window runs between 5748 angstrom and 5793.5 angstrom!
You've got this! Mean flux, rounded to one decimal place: 10.7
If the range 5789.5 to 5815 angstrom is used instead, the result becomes 10.5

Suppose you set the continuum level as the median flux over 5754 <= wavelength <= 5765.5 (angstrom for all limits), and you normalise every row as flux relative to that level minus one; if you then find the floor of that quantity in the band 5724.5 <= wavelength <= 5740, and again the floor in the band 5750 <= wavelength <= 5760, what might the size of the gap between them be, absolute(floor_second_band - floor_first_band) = 0.017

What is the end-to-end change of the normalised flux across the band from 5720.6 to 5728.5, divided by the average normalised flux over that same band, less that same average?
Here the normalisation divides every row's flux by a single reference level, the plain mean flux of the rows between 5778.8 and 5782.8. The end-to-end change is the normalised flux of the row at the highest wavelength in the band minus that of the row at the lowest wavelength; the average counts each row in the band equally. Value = -1.04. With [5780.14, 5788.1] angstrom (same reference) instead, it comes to -1.05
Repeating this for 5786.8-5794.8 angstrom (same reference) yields -0.95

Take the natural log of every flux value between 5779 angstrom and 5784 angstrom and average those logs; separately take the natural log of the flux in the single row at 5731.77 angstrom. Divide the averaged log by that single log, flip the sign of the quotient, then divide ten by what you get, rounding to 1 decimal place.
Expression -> -9.7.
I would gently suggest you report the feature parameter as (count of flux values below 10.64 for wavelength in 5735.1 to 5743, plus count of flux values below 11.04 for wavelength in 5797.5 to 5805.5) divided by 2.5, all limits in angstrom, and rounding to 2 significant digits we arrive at 2.4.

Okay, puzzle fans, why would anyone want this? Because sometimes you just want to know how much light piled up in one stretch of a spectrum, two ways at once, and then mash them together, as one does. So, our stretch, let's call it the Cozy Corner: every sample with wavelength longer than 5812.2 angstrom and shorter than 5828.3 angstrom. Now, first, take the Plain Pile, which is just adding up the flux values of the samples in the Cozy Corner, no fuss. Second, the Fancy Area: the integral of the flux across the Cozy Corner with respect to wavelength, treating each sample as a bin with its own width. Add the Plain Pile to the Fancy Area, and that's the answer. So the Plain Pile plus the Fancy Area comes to 305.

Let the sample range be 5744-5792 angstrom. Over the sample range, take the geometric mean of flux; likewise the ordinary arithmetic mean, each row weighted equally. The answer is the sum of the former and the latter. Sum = 21.4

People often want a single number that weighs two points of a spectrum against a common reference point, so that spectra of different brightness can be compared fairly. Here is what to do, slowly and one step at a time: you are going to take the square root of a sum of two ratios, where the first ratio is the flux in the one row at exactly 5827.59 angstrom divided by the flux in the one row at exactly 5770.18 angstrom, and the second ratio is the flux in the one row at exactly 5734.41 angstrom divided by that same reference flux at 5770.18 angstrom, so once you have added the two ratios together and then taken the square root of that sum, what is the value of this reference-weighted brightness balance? 1.46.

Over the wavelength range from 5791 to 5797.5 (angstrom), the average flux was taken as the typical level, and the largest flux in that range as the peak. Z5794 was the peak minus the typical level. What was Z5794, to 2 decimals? 0.28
